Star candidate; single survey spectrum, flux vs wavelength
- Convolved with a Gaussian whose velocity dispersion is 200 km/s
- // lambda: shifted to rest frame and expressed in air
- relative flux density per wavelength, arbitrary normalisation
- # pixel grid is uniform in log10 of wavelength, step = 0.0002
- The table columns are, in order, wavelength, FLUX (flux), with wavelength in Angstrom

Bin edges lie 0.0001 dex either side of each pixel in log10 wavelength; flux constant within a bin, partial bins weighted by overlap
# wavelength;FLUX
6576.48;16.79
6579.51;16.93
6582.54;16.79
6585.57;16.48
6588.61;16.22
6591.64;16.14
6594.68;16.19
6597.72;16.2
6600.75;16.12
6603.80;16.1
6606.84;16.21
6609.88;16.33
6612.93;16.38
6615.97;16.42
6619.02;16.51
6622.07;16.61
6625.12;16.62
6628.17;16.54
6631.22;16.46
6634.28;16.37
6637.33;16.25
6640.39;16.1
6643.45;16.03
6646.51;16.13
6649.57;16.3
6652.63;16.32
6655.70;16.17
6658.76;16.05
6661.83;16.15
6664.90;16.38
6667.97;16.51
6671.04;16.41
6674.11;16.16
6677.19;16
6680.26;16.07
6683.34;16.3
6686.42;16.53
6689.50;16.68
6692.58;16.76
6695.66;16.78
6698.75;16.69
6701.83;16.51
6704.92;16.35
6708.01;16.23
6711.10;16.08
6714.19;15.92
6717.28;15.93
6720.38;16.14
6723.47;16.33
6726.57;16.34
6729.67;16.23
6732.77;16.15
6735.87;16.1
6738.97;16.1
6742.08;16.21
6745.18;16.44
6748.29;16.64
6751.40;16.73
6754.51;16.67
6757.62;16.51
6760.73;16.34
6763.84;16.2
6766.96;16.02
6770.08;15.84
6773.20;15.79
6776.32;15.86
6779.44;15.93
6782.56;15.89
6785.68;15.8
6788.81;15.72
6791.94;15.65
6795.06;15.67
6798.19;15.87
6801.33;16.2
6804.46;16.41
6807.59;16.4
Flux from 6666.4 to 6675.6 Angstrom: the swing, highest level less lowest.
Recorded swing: 0.35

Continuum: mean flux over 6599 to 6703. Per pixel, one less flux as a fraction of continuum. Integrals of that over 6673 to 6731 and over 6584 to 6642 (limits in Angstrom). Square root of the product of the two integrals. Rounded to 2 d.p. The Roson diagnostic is 0.10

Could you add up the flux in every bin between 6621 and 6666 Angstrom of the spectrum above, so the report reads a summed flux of 244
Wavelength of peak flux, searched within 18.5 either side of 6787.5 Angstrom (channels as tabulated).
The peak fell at 6804.46 Angstrom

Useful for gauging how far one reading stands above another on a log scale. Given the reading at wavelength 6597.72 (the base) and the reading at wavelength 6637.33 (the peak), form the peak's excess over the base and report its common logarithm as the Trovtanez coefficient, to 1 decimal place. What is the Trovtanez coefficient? -1.3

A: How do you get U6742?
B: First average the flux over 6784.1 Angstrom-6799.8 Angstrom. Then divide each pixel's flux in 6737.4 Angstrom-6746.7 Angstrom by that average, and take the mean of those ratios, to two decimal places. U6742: 1.03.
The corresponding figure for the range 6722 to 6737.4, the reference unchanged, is 1.03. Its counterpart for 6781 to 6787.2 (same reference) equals 1.01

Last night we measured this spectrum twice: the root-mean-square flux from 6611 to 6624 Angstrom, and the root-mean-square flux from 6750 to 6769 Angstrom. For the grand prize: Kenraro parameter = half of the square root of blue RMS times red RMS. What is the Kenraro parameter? 8.22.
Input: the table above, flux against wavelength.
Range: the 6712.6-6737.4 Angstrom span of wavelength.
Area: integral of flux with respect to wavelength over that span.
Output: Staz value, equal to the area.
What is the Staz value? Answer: 400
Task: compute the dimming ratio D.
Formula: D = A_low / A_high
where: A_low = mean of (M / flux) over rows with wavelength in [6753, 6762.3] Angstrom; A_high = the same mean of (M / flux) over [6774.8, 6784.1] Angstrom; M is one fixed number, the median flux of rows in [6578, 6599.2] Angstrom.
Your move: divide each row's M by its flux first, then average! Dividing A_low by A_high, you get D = 0.96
